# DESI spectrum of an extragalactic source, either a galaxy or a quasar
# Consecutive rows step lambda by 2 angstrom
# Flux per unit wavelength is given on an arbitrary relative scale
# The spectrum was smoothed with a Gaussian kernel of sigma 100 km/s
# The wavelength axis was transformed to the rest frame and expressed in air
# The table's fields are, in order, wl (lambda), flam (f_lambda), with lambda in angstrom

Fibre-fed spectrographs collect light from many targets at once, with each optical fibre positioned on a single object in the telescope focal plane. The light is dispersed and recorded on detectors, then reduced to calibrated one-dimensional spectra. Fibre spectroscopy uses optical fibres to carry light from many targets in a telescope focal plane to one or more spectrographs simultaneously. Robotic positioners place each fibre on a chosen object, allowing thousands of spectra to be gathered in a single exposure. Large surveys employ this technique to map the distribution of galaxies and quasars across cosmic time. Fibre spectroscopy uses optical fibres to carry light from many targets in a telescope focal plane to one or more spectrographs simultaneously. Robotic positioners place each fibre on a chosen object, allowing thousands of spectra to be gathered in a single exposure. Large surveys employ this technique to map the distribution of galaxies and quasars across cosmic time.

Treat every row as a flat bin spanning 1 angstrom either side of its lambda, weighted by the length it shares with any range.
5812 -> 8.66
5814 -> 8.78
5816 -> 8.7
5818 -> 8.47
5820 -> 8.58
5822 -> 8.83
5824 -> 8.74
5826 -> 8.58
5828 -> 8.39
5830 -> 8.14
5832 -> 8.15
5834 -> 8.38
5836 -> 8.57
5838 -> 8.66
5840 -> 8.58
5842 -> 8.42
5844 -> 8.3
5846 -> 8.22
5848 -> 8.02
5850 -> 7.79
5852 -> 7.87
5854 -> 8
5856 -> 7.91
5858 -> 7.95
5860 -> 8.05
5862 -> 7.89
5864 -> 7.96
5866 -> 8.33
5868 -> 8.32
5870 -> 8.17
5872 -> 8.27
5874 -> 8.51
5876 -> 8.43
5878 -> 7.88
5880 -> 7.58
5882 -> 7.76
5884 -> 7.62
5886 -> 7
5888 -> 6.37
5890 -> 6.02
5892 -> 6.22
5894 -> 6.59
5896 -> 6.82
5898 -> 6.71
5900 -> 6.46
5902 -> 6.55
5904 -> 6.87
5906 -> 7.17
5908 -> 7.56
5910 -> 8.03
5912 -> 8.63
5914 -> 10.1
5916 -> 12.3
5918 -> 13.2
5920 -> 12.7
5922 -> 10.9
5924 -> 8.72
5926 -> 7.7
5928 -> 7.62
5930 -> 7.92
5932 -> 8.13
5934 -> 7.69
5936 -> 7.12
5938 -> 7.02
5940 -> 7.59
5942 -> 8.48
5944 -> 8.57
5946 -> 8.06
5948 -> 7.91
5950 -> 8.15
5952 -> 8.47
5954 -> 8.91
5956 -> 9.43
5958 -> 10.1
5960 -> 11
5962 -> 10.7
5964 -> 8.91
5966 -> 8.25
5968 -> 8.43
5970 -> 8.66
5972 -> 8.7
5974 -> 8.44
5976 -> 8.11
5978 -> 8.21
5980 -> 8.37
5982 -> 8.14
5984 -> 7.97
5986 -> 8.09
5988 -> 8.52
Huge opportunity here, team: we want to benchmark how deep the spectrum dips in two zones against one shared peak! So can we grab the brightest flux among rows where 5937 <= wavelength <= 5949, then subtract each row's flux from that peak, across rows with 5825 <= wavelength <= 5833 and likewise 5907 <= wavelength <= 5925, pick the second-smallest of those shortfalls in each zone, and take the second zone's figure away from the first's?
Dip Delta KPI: 4.3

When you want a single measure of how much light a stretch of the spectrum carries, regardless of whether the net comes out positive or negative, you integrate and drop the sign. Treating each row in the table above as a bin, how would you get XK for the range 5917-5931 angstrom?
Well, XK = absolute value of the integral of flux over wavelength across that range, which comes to 138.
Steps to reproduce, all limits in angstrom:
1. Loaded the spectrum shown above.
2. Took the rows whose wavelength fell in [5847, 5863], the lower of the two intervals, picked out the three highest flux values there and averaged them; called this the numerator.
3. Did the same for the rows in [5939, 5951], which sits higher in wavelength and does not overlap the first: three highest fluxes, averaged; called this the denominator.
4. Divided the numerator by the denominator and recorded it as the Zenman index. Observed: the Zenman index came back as 0.96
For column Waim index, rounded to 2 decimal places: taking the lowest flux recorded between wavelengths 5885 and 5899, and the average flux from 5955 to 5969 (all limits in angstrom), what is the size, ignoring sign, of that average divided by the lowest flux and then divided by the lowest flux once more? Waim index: 0.26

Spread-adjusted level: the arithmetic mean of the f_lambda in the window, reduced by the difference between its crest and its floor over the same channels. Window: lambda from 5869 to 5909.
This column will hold 4.7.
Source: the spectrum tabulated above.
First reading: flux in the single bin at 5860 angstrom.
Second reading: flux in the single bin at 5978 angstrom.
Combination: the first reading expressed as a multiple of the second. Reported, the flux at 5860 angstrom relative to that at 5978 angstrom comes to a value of 0.98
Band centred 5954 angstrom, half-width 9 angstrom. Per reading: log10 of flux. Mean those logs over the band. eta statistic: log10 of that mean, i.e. -0.018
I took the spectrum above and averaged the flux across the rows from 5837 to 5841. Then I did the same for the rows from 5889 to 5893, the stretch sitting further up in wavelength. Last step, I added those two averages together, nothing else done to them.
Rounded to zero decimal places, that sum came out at 15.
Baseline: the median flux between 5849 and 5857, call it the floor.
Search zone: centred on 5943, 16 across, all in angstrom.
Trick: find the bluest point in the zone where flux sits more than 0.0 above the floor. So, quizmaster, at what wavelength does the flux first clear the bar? 5942 angstrom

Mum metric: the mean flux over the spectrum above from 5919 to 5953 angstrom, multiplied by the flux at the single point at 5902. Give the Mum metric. 55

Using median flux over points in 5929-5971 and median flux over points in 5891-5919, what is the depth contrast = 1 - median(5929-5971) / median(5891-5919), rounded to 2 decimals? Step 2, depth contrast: -0.20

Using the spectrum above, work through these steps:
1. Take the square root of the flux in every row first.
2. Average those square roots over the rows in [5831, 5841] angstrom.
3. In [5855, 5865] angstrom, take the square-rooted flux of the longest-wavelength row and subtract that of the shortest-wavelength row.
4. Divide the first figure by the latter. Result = 328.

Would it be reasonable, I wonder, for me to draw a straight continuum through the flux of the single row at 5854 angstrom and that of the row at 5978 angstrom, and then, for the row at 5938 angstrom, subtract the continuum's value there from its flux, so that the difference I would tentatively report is -1.1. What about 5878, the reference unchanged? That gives -0.2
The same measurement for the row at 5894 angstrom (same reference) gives -1.5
